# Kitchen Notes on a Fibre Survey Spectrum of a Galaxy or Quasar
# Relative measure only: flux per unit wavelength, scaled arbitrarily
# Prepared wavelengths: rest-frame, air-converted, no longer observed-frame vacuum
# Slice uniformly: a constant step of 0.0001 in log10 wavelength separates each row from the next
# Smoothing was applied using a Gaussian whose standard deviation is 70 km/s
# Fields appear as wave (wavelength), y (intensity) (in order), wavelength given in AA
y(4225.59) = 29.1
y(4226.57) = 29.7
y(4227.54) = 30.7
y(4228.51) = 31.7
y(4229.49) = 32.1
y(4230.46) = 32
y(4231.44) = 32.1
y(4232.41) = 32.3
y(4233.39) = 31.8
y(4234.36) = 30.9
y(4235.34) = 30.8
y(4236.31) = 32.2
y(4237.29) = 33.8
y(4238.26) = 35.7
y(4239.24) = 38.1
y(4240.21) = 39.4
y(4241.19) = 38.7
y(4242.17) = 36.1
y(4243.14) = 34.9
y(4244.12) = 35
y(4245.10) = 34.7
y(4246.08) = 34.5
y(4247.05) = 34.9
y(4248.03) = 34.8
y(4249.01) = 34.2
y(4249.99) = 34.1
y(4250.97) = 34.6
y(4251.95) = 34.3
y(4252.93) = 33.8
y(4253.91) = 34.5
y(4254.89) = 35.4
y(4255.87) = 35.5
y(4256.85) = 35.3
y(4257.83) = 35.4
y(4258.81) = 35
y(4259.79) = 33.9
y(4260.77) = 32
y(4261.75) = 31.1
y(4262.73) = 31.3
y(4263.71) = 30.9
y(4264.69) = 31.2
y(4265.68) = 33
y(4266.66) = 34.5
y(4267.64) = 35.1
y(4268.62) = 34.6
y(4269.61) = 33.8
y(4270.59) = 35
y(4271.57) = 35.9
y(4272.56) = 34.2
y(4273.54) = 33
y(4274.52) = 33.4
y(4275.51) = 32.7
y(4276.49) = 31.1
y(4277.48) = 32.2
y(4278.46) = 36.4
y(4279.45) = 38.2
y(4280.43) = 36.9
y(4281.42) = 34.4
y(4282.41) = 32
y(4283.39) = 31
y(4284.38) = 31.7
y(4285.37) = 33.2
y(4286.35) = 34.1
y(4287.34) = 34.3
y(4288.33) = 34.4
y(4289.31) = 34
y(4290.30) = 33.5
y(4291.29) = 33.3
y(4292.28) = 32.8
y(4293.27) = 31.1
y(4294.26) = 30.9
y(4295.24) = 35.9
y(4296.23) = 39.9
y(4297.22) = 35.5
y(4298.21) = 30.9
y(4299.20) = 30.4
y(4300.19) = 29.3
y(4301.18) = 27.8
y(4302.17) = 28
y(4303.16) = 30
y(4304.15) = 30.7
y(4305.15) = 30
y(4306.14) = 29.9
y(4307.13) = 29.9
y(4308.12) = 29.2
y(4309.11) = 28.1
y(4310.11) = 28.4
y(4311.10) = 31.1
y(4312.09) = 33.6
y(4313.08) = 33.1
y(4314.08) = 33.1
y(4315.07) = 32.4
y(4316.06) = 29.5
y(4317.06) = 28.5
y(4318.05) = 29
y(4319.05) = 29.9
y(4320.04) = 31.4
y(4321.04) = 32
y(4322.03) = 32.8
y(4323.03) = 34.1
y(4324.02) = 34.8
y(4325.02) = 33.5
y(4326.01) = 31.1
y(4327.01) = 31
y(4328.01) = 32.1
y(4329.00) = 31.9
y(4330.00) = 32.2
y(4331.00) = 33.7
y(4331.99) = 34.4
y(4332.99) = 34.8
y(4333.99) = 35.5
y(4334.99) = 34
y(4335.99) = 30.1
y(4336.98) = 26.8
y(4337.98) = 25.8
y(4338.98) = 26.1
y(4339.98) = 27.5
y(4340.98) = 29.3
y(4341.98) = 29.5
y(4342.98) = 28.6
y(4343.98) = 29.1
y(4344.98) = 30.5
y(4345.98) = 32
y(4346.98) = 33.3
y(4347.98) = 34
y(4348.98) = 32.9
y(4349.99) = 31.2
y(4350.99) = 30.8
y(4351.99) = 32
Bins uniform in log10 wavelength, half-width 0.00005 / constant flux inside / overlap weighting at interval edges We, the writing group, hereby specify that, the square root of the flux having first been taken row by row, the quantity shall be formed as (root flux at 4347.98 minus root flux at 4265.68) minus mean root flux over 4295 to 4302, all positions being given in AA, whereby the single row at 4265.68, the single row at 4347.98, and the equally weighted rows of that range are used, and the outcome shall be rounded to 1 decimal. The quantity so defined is -5.6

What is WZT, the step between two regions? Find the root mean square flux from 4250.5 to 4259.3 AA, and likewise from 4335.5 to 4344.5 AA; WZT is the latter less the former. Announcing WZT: -7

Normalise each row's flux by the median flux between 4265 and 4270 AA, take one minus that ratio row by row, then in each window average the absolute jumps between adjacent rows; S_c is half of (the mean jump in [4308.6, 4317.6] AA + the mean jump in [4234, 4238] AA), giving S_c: 0.034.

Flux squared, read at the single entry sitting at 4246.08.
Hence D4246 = 1190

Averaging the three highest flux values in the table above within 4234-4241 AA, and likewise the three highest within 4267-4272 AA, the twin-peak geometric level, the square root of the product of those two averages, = 36.5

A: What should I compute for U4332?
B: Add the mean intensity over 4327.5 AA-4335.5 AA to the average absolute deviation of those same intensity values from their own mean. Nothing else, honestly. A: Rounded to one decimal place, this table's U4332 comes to 34.7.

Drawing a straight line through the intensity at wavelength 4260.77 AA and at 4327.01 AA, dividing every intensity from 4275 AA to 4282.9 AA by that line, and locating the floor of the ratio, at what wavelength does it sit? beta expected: 4276.49 AA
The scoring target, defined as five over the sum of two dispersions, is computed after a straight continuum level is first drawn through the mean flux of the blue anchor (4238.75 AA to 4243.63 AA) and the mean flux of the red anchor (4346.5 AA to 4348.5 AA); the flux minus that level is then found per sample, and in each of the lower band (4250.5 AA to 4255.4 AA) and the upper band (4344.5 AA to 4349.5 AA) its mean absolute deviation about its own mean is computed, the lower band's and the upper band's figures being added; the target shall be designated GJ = 3.4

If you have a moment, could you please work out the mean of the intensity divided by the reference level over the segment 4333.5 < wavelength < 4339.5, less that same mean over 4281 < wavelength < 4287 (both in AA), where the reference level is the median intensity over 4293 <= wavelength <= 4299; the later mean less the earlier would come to -0.091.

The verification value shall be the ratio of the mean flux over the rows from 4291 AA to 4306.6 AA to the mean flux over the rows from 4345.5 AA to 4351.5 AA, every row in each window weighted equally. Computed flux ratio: 0.98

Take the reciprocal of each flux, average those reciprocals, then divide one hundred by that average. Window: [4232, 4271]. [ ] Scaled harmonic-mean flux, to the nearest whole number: 3406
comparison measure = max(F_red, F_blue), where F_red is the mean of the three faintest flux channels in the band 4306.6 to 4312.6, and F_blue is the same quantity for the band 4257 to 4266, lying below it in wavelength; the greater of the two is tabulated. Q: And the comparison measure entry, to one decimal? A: 31.1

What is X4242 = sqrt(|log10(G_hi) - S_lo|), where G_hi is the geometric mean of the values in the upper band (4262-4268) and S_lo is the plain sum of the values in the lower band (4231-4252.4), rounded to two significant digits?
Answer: 28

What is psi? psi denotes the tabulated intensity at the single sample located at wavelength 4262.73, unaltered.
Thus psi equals 31.3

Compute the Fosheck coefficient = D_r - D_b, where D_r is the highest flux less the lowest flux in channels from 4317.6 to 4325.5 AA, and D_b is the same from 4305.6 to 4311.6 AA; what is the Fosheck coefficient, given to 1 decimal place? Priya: 2.8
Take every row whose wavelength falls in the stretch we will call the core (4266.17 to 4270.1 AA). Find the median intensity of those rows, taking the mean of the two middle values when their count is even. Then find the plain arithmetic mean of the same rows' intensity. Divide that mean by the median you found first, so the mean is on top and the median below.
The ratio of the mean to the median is 0.999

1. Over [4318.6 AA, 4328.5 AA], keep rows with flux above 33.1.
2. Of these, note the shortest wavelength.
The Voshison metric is 4323.03 AA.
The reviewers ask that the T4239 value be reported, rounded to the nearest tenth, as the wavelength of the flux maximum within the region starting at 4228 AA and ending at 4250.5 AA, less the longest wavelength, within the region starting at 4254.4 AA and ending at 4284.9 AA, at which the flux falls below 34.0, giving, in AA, -44.2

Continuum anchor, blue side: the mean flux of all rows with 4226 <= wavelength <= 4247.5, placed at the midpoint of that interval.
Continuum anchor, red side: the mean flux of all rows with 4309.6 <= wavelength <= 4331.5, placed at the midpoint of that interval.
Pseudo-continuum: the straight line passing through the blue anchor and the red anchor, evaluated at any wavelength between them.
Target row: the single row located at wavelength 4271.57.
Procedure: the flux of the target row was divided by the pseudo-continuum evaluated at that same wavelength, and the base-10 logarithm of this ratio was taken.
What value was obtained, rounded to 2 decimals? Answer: 0.04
